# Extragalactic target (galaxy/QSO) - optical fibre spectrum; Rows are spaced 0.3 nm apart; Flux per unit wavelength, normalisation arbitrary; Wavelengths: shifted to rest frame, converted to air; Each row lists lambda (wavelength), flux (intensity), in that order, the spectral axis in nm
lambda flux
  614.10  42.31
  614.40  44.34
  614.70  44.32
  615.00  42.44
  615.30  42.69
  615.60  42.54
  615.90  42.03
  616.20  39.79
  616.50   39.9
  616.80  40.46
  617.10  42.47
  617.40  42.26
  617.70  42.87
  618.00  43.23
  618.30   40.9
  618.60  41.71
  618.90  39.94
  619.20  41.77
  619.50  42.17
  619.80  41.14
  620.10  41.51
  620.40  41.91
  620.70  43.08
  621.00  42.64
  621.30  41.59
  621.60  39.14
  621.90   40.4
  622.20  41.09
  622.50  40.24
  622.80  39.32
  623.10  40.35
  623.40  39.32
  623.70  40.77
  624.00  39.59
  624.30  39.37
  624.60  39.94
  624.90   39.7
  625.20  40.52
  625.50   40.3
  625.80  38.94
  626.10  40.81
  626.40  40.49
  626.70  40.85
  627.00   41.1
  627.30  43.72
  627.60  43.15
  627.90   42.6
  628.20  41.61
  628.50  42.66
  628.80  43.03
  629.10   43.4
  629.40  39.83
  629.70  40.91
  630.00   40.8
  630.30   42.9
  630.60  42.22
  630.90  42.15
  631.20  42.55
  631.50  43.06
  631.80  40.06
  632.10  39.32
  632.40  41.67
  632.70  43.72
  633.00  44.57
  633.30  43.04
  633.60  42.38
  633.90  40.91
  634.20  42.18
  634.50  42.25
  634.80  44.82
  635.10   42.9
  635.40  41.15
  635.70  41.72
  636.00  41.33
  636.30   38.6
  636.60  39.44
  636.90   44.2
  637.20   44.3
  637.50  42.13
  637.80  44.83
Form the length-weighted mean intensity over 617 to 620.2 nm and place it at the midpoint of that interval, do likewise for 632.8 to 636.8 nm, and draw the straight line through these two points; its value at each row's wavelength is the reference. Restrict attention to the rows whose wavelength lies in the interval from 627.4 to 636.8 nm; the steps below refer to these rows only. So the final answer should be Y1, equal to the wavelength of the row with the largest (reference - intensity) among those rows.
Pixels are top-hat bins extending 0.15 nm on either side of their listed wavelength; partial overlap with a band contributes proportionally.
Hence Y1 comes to 636.30 nm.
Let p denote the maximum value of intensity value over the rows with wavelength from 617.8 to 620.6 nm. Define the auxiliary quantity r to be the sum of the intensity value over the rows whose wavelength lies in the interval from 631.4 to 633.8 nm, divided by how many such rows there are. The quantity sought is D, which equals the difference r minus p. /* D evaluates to -1.0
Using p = 43.23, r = 42.23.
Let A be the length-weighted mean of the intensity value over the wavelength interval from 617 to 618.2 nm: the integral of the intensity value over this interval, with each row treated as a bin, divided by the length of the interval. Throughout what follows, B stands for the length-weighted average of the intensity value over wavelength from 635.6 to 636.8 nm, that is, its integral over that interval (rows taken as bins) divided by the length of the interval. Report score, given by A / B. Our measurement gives 1.06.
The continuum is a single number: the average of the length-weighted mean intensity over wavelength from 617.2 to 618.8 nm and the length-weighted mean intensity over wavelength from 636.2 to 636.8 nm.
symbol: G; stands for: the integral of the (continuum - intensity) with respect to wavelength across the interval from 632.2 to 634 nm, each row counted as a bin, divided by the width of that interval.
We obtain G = -1.86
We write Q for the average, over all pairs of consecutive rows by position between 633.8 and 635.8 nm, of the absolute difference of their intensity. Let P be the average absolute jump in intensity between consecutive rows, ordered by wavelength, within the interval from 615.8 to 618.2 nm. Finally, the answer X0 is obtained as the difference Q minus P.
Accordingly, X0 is 0.5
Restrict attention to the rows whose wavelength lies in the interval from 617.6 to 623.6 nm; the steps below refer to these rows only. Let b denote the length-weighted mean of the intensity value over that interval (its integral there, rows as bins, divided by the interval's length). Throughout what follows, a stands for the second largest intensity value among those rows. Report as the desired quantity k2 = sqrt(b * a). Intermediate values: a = 43.08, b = 41.2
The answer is 42.1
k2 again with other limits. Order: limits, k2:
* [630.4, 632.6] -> 42.1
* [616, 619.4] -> 42.1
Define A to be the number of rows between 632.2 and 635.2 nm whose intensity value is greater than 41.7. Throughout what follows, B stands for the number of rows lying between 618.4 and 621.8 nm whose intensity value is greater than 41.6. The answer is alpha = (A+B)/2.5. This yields 5.6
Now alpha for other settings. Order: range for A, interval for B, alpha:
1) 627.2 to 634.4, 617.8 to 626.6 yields 9.2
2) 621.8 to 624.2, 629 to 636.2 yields 6.4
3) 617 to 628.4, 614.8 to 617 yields 6.8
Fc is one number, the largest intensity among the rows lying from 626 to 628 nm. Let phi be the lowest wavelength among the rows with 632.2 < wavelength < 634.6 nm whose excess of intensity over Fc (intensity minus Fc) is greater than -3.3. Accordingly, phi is 632.40 nm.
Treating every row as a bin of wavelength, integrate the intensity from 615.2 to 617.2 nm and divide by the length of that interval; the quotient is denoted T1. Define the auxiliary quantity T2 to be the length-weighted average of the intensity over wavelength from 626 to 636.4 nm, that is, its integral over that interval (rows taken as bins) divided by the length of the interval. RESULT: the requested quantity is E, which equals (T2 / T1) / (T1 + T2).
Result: 0.0122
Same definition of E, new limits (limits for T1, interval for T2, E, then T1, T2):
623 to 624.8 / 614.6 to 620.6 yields 0.0128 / 39.9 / 41.8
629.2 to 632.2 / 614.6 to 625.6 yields 0.0120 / 41.4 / 41.2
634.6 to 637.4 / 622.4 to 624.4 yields 0.0116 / 42.1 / 39.9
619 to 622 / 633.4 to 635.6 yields 0.0122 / 41.5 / 42.4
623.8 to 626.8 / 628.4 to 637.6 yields 0.0128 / 40.0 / 42.1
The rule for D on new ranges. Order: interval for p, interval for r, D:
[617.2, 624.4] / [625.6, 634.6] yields -1.3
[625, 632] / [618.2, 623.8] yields -2.7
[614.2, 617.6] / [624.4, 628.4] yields -3.3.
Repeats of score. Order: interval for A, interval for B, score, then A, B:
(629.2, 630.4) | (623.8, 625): 1.04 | 41.1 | 39.7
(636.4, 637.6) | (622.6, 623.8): 1.06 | 42.4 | 39.9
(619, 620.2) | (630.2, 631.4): 0.98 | 41.6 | 42.5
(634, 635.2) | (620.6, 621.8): 1.04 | 43.0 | 41.5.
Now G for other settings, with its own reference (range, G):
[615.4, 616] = -1.53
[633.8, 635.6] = -1.58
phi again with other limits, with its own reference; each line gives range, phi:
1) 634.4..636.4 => 634.50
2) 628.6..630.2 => 628.80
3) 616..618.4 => 616.80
